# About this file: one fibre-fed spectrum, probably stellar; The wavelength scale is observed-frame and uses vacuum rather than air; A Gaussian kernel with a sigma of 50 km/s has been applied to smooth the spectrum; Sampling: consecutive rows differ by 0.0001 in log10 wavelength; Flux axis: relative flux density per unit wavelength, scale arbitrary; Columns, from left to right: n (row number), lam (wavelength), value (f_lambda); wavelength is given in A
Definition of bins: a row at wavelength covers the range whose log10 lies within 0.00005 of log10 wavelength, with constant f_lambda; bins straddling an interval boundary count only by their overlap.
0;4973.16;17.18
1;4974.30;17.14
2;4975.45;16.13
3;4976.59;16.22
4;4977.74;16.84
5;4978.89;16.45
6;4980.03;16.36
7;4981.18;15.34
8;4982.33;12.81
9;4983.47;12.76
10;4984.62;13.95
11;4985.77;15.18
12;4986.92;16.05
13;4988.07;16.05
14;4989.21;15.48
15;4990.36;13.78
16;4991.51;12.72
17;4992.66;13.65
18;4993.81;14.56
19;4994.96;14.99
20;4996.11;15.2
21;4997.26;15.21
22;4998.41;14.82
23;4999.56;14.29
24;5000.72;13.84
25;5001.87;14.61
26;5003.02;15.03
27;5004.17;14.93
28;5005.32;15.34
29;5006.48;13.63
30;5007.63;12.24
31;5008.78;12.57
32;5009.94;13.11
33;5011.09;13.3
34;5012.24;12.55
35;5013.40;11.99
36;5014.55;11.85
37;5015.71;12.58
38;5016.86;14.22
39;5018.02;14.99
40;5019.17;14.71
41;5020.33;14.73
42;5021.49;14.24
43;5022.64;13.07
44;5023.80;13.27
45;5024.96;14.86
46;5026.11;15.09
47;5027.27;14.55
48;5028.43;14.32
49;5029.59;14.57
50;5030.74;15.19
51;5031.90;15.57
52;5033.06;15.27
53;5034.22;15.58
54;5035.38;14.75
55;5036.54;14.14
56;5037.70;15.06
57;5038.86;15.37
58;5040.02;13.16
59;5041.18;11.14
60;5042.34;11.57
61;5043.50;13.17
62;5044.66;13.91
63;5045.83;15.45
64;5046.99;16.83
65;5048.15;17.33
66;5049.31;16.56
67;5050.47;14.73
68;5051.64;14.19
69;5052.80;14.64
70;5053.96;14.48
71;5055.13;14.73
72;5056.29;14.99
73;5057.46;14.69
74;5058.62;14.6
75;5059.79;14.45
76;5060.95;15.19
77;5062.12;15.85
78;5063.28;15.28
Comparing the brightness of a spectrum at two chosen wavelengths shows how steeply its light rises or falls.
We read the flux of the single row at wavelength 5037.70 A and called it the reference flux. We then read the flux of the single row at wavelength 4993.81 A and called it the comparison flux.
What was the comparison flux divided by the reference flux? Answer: 0.97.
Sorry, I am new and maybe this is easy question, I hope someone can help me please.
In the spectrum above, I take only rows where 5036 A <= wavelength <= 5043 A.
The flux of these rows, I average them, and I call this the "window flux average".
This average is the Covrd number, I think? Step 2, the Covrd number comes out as 13.4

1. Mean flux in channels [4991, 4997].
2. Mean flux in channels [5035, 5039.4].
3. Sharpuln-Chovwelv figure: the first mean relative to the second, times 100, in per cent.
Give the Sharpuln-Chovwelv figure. 96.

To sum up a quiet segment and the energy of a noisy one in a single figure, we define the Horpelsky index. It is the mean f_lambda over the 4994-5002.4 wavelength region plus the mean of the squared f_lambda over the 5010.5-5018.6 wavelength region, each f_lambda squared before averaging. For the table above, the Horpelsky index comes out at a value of 187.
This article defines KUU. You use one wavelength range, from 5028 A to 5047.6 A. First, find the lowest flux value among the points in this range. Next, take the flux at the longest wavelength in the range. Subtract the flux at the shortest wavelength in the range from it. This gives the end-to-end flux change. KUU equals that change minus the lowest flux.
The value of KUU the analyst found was -8.6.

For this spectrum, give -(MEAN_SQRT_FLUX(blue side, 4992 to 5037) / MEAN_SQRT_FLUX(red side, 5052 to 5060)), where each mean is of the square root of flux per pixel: -0.98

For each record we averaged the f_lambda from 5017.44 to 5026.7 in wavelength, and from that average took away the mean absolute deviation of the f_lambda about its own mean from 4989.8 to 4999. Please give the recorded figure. 13.6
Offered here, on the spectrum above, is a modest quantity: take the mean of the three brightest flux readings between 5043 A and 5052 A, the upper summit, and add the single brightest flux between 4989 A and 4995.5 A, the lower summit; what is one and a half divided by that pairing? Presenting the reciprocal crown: 0.0463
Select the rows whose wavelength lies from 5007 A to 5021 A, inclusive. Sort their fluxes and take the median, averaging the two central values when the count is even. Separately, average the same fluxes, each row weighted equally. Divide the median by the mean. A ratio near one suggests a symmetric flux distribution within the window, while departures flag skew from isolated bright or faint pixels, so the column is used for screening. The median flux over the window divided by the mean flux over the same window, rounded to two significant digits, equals 0.97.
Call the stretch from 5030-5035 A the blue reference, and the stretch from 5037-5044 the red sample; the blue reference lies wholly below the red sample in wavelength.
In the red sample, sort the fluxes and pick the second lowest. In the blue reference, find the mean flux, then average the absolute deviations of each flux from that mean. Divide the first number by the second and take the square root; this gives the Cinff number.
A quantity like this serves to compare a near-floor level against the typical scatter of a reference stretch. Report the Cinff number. 8.2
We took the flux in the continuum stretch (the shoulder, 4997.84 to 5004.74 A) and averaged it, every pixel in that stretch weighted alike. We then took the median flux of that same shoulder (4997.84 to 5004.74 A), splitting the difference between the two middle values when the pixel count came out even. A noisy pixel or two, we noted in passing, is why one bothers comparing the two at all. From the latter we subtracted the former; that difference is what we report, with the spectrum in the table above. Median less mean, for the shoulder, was 0.13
